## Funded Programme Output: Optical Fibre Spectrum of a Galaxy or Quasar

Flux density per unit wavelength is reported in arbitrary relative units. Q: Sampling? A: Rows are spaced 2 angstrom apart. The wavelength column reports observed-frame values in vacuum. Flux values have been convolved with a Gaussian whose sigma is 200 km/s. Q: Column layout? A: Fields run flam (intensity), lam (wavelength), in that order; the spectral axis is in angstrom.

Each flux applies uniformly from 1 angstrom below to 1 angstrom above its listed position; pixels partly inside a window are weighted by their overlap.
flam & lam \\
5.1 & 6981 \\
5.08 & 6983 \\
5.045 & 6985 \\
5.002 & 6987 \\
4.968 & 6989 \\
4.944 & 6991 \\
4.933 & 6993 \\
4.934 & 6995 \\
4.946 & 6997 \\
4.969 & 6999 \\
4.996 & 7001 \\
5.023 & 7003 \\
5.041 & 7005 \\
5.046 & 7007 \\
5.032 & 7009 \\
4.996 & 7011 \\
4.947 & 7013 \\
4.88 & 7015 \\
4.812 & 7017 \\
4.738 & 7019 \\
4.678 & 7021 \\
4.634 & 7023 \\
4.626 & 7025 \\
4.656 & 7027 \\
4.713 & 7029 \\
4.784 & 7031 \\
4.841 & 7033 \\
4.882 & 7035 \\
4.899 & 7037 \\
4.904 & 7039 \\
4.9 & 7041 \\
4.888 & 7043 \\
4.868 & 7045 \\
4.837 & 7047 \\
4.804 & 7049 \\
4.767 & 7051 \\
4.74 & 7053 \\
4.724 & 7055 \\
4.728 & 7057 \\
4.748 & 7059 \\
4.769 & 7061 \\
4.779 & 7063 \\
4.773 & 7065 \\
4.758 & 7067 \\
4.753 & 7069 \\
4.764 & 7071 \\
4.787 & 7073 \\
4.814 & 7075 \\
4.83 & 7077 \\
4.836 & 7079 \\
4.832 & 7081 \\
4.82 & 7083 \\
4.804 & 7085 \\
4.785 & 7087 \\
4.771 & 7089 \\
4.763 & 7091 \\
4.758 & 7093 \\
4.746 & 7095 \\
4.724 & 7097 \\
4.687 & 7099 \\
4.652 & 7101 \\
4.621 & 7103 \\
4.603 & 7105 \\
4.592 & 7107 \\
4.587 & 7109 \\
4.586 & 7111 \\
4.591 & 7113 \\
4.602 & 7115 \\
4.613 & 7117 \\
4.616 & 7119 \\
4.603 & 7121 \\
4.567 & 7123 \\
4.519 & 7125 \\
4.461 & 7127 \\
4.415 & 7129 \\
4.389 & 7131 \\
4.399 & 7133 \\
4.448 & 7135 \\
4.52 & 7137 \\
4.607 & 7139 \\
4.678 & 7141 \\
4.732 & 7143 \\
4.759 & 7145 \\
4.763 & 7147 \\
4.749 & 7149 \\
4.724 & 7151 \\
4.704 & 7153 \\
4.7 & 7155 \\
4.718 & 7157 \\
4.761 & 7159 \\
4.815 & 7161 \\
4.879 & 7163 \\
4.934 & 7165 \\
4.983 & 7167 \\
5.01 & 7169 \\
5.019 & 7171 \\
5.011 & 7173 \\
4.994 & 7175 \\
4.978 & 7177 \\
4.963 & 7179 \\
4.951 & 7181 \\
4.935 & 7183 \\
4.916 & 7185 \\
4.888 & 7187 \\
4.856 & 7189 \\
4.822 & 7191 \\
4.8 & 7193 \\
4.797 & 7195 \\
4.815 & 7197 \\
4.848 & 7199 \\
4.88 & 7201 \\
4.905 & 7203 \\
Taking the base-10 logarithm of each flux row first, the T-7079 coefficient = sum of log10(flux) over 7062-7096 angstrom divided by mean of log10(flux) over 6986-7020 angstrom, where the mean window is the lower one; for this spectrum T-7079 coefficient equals 16.6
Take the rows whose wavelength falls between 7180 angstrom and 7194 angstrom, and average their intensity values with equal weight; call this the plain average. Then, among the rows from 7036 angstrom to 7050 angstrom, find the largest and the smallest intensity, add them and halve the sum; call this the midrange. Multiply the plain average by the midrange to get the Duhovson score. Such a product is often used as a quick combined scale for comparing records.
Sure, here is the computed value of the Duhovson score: 23.7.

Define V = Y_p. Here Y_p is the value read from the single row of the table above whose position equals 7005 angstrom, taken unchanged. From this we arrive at 5.041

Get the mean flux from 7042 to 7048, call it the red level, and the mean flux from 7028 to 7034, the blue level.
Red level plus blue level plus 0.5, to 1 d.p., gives 10.1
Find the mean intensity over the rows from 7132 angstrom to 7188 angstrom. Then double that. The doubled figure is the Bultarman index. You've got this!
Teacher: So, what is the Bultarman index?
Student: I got 9.61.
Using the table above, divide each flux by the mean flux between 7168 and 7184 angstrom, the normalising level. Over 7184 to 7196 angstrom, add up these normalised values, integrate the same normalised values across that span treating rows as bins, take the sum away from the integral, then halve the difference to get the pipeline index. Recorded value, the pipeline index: 2.92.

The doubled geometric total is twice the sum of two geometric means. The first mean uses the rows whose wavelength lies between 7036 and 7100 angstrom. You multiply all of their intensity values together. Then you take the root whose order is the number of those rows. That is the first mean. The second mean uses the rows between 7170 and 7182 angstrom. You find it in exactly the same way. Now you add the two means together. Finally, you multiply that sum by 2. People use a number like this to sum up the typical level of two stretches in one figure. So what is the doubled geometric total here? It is 19.6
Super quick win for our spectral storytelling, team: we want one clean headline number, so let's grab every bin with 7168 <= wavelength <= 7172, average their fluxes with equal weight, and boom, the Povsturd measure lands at 5.01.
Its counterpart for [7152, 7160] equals 4.72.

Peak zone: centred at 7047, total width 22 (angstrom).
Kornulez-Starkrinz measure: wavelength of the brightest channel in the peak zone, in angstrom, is 7039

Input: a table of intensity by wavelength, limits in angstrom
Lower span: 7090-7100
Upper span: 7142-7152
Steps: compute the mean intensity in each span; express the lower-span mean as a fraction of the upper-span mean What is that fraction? 1.00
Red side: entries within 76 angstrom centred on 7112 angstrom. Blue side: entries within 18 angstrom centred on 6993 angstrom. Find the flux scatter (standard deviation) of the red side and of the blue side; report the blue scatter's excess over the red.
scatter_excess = -0.09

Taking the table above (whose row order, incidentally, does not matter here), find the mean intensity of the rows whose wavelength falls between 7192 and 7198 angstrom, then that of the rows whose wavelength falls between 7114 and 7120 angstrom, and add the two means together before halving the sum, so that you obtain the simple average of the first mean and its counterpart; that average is 4.71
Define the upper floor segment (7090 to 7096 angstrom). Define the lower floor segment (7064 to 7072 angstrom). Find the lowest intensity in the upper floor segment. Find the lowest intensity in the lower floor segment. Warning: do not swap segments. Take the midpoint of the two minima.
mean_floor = 4.75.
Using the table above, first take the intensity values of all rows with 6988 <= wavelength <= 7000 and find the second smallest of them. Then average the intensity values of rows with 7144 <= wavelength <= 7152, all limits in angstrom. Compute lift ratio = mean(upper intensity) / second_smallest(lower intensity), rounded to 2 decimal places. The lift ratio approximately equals 0.96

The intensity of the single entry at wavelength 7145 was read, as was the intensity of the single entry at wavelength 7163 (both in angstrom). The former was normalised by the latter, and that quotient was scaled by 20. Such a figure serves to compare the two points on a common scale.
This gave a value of 19.5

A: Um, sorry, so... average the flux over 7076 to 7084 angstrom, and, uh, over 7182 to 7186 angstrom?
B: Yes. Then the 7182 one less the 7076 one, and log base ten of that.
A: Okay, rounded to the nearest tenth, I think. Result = -1.0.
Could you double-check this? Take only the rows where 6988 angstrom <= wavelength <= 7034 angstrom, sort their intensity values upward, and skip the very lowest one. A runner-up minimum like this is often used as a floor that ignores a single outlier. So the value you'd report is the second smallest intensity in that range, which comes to 4.634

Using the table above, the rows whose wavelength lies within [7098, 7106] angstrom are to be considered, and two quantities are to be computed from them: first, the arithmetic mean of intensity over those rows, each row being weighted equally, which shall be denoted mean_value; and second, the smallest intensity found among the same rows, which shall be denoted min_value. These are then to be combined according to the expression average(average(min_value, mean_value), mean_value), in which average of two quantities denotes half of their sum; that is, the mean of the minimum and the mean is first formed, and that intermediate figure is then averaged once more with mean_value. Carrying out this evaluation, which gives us 4.63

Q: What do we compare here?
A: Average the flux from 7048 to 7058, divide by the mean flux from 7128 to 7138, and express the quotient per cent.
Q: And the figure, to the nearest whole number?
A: 107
